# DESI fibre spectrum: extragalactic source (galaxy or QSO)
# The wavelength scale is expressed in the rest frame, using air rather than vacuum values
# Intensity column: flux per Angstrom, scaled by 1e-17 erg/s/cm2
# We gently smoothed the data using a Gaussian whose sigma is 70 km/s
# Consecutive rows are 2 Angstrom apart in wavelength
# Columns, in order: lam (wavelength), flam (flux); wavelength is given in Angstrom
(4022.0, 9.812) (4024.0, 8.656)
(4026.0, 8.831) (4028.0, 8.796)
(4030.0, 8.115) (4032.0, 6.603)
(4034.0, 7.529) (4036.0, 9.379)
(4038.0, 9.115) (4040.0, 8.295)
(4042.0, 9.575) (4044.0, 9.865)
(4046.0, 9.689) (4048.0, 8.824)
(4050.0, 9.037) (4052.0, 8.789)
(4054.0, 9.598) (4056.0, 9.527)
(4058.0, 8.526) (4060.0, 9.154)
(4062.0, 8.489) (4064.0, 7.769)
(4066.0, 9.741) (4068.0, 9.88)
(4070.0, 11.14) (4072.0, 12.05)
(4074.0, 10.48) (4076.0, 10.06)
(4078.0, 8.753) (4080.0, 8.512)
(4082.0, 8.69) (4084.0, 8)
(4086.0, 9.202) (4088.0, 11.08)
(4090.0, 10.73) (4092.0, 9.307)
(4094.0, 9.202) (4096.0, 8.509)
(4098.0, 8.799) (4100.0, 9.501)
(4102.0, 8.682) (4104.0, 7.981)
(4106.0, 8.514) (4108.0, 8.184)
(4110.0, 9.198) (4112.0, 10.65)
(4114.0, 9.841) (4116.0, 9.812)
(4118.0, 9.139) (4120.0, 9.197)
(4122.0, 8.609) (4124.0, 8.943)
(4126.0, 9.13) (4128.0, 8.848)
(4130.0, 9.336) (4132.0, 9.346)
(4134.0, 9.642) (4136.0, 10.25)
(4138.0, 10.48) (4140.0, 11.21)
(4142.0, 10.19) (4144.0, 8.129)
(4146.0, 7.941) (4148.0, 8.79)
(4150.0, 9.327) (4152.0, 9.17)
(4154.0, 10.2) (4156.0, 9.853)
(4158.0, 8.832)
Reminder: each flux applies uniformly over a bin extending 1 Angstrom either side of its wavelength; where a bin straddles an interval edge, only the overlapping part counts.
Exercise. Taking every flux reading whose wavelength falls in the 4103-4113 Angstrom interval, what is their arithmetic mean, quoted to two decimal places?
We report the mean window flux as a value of 8.91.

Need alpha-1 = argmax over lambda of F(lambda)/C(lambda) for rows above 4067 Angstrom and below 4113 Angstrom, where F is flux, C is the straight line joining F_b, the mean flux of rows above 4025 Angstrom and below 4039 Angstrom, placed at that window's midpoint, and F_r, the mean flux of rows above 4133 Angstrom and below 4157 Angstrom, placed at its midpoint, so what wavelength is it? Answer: 4072.0 Angstrom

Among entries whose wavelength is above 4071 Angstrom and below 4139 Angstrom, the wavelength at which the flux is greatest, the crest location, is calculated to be 4072.0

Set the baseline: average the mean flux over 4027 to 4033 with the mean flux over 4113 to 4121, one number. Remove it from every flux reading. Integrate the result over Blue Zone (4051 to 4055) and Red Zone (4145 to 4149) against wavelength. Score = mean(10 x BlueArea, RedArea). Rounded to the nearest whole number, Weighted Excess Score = 10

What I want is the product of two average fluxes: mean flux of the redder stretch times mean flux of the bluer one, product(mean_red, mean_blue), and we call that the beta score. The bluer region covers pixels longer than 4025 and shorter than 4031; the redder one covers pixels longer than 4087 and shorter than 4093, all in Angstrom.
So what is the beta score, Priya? 89.0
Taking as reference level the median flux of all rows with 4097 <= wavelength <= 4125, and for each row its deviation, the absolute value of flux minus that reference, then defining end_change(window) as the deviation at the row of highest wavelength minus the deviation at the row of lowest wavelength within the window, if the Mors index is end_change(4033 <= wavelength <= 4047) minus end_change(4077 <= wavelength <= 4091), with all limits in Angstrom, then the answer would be -2.3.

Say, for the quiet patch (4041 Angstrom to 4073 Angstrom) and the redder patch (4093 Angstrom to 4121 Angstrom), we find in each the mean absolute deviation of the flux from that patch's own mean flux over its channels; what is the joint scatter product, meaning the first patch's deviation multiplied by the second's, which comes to 0.40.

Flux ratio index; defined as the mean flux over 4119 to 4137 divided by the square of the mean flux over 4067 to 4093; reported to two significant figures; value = 0.096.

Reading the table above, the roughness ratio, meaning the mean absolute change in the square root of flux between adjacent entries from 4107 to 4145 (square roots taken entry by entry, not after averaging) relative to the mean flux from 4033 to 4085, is 0.011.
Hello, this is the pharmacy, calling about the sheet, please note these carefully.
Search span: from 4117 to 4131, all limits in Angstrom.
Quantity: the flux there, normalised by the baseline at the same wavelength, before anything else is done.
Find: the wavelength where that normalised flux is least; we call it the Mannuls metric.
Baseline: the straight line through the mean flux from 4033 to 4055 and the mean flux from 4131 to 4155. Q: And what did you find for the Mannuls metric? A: 4122.0 Angstrom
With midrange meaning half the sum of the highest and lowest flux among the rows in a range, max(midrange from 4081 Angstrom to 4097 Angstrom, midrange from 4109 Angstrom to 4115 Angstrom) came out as 9.9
